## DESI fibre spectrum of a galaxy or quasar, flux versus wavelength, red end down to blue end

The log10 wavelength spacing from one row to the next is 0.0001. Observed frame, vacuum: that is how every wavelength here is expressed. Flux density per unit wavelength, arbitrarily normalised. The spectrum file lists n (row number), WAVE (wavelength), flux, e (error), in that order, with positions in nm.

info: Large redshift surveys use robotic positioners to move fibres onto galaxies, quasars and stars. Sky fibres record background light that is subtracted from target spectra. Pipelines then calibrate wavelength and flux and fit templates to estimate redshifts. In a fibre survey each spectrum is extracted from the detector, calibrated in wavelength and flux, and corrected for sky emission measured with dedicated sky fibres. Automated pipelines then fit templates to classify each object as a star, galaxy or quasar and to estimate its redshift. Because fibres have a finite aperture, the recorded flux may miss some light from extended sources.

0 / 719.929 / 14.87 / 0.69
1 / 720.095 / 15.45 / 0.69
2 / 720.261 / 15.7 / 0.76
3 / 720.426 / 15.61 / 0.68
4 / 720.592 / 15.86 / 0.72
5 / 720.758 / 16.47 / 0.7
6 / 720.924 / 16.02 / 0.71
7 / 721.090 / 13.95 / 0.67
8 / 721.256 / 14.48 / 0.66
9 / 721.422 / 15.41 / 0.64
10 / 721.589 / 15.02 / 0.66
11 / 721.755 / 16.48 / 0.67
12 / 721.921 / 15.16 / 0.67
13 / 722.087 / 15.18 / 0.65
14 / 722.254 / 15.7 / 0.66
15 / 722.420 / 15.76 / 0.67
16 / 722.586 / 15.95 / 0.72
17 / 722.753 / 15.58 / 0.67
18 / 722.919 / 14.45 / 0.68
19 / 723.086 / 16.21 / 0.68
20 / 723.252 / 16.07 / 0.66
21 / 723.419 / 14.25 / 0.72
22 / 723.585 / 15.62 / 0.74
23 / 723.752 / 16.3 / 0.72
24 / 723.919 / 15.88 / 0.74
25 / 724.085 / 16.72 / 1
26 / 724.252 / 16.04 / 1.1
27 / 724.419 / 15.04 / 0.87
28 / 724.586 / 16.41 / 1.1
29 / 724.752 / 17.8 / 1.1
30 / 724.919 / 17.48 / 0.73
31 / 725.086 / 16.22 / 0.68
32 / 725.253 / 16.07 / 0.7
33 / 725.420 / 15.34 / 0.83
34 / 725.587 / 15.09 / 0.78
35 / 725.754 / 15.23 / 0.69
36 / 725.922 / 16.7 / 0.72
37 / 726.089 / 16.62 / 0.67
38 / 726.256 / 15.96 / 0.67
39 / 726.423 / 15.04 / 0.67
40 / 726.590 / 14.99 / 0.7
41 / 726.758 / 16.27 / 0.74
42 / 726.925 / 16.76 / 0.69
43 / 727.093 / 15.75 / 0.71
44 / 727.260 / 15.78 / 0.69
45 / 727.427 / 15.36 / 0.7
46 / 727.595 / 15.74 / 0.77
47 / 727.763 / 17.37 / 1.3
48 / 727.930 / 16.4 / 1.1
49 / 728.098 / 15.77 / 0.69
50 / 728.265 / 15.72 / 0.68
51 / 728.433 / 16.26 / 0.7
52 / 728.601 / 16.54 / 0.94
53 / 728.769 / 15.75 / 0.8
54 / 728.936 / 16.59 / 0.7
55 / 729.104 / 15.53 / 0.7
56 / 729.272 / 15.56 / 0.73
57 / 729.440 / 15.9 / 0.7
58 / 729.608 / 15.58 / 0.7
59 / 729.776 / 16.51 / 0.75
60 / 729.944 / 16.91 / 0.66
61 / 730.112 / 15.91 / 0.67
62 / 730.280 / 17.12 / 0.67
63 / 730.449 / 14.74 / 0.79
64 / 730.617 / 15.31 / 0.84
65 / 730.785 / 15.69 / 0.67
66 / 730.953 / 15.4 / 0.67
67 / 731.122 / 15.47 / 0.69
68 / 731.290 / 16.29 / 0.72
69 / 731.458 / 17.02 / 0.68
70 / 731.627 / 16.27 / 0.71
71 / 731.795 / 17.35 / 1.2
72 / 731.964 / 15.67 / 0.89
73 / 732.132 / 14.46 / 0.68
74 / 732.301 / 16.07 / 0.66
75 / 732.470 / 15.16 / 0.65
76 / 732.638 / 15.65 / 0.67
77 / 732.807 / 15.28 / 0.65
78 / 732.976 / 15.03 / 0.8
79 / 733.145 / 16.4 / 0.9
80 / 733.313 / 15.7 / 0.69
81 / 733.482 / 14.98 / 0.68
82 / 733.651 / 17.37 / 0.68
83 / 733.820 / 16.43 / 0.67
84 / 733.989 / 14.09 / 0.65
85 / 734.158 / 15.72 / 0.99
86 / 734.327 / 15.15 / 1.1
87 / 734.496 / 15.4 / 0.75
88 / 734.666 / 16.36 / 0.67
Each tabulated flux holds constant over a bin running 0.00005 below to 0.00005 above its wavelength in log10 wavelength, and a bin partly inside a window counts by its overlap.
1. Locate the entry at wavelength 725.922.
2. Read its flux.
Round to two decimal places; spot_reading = 16.70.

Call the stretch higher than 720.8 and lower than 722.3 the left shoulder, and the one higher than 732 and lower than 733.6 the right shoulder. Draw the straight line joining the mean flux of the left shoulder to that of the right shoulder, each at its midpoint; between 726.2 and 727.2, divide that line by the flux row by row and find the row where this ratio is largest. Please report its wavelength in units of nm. 726.590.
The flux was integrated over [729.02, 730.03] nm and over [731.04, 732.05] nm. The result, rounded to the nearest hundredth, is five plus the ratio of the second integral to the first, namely 6.02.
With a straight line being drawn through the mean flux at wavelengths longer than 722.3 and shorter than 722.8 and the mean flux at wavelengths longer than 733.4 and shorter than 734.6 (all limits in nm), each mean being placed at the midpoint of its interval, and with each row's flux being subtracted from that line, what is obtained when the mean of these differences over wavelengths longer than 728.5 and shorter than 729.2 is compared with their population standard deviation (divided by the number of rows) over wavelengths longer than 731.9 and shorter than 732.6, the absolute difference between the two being 1.0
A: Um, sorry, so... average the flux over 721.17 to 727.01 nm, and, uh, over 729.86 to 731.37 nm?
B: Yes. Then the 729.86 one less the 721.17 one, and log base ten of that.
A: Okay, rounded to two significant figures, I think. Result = -1.2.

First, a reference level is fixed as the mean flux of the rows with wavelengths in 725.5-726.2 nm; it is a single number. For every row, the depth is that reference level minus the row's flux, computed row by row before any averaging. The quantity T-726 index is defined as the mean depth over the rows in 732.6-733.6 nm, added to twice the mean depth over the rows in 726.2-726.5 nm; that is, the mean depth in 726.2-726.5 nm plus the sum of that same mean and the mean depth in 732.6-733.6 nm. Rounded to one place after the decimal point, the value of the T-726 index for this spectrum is 1.2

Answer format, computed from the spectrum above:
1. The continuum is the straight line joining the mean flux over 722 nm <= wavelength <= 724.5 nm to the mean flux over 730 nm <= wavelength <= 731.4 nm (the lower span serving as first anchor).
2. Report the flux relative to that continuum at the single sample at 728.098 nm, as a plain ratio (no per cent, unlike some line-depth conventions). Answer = 1.00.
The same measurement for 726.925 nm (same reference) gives 1.07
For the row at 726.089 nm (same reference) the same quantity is 1.06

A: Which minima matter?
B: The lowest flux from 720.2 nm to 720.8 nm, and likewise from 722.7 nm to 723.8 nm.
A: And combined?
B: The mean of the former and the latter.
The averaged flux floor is 14.9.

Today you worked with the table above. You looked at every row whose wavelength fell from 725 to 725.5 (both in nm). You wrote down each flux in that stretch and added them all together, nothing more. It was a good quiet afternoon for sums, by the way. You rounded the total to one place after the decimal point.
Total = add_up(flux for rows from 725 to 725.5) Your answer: 47.6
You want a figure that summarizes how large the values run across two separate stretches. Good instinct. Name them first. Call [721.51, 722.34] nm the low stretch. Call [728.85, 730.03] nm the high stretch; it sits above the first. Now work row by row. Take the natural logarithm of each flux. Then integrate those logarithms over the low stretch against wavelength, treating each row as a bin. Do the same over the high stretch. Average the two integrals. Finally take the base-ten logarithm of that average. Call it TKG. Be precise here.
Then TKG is 0.44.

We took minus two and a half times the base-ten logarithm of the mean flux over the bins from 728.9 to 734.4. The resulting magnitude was -3.00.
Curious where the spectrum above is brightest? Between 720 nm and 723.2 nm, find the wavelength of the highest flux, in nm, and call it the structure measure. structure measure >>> 721.755 nm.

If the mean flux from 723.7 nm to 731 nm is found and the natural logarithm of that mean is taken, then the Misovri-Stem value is 2.77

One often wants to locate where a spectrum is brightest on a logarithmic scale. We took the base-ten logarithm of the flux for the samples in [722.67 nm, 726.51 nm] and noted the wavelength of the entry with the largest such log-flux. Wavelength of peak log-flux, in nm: 724.752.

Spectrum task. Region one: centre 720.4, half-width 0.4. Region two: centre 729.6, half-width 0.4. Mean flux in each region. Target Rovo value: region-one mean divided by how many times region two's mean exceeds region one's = 15.5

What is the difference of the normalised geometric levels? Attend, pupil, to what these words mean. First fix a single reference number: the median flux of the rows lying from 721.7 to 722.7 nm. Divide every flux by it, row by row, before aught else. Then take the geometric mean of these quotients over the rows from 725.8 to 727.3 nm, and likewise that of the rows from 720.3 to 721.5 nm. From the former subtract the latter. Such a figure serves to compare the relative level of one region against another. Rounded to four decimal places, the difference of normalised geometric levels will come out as 0.0379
